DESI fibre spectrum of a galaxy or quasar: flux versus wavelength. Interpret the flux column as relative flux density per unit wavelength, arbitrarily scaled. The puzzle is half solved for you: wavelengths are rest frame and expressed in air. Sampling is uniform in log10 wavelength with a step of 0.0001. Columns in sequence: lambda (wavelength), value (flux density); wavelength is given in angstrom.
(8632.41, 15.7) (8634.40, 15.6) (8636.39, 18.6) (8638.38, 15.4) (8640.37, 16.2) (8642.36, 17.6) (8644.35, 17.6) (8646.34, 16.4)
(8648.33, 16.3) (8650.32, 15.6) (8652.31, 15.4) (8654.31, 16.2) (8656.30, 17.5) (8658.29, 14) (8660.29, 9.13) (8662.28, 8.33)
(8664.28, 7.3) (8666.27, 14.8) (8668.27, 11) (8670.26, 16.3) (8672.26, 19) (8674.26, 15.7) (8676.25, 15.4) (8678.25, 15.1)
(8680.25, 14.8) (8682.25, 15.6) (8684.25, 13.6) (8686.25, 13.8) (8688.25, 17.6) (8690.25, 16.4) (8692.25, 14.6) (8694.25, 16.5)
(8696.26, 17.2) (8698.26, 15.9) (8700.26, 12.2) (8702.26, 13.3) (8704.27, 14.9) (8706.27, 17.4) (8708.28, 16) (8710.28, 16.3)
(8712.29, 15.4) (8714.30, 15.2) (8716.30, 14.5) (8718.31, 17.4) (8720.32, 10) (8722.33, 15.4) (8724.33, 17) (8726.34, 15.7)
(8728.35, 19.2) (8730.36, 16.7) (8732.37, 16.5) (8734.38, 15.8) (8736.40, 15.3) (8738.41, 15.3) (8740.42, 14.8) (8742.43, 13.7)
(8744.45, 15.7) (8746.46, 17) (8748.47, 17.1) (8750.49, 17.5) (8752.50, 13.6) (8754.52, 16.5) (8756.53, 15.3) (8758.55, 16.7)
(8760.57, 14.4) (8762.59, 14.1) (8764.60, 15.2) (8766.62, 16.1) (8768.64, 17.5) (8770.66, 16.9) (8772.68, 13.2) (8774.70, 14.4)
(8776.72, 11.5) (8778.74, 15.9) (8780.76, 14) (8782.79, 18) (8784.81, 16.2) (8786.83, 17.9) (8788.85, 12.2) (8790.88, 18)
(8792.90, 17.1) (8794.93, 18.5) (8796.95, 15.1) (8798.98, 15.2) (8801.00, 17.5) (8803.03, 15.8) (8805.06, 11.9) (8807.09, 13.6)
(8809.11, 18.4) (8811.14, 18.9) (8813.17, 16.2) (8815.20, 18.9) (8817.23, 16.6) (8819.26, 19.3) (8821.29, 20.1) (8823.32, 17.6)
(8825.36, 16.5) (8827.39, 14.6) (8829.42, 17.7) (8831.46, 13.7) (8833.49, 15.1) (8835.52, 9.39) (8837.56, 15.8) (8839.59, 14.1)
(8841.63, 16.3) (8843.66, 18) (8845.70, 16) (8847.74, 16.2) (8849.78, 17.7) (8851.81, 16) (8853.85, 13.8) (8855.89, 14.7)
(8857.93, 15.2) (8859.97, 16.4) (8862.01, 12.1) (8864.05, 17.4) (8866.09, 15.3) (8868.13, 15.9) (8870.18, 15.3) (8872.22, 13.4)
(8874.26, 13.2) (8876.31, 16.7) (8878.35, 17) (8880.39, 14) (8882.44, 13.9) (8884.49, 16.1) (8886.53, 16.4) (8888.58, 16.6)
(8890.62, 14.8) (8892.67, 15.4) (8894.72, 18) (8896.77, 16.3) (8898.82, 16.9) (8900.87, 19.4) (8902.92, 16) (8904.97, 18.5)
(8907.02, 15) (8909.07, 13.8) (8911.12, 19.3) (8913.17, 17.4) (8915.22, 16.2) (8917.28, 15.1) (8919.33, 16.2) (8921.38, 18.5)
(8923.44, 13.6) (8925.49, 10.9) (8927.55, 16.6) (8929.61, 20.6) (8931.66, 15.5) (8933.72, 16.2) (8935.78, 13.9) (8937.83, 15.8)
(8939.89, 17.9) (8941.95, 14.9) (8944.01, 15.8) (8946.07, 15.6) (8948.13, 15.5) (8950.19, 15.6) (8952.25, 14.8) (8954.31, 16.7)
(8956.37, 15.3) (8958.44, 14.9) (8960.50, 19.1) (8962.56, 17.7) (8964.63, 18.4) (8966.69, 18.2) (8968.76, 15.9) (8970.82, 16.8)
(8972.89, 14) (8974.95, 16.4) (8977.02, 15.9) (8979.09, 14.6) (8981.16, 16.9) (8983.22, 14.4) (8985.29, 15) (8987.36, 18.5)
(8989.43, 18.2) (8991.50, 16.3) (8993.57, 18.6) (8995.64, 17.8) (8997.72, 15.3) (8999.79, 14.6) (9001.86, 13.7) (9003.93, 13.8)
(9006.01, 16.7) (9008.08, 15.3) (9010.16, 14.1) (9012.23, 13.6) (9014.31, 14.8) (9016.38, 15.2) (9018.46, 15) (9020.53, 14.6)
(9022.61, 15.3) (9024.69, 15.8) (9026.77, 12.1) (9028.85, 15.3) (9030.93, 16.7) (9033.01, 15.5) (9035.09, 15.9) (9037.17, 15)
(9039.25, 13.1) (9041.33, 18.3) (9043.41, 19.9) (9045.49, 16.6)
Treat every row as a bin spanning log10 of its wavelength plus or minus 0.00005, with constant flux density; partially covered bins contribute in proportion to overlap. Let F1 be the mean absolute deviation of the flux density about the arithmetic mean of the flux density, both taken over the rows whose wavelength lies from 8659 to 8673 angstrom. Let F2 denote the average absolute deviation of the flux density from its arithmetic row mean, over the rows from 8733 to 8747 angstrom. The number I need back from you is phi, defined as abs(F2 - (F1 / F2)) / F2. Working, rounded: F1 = 3.80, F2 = 0.68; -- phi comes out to 7.2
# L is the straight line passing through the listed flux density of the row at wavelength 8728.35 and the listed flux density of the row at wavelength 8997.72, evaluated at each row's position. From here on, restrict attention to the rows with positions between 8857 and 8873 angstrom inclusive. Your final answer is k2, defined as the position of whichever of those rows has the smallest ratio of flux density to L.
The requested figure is 8862.01 angstrom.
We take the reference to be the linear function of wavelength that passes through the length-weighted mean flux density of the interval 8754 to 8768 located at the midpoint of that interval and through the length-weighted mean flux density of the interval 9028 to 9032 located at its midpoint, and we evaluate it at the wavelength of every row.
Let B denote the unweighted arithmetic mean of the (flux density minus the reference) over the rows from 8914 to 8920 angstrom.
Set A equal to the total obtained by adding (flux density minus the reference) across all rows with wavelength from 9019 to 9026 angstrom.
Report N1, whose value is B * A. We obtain 0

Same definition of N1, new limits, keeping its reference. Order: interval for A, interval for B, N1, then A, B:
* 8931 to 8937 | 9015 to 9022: 2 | -2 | -1.1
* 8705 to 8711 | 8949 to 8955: -1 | 4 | -0.2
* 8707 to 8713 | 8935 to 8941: 0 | 2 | 0.0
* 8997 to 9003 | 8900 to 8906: -9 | -4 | 2.2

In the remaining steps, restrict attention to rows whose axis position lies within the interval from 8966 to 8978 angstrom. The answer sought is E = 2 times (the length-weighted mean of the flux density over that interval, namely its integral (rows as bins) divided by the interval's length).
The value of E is 32.3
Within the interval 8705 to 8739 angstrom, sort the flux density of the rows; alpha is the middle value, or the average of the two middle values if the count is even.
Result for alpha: 15.8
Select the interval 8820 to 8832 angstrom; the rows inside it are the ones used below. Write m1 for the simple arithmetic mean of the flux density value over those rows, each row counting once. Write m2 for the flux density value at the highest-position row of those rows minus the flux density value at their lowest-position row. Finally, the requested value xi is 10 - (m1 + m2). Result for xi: 0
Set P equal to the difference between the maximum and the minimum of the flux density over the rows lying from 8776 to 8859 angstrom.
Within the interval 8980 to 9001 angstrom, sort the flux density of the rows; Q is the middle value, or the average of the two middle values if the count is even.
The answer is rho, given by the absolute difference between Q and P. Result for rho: 6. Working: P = 11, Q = 16.6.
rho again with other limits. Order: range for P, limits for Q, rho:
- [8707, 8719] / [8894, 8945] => 13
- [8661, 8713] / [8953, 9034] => 4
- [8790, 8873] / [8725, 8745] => 5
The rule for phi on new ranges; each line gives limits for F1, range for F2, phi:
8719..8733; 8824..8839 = 0.5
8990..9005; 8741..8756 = 0.1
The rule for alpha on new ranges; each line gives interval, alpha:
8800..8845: 16.4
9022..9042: 15.4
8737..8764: 15.3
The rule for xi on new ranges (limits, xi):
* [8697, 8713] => -5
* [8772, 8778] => -1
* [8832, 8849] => -6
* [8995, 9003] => -1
